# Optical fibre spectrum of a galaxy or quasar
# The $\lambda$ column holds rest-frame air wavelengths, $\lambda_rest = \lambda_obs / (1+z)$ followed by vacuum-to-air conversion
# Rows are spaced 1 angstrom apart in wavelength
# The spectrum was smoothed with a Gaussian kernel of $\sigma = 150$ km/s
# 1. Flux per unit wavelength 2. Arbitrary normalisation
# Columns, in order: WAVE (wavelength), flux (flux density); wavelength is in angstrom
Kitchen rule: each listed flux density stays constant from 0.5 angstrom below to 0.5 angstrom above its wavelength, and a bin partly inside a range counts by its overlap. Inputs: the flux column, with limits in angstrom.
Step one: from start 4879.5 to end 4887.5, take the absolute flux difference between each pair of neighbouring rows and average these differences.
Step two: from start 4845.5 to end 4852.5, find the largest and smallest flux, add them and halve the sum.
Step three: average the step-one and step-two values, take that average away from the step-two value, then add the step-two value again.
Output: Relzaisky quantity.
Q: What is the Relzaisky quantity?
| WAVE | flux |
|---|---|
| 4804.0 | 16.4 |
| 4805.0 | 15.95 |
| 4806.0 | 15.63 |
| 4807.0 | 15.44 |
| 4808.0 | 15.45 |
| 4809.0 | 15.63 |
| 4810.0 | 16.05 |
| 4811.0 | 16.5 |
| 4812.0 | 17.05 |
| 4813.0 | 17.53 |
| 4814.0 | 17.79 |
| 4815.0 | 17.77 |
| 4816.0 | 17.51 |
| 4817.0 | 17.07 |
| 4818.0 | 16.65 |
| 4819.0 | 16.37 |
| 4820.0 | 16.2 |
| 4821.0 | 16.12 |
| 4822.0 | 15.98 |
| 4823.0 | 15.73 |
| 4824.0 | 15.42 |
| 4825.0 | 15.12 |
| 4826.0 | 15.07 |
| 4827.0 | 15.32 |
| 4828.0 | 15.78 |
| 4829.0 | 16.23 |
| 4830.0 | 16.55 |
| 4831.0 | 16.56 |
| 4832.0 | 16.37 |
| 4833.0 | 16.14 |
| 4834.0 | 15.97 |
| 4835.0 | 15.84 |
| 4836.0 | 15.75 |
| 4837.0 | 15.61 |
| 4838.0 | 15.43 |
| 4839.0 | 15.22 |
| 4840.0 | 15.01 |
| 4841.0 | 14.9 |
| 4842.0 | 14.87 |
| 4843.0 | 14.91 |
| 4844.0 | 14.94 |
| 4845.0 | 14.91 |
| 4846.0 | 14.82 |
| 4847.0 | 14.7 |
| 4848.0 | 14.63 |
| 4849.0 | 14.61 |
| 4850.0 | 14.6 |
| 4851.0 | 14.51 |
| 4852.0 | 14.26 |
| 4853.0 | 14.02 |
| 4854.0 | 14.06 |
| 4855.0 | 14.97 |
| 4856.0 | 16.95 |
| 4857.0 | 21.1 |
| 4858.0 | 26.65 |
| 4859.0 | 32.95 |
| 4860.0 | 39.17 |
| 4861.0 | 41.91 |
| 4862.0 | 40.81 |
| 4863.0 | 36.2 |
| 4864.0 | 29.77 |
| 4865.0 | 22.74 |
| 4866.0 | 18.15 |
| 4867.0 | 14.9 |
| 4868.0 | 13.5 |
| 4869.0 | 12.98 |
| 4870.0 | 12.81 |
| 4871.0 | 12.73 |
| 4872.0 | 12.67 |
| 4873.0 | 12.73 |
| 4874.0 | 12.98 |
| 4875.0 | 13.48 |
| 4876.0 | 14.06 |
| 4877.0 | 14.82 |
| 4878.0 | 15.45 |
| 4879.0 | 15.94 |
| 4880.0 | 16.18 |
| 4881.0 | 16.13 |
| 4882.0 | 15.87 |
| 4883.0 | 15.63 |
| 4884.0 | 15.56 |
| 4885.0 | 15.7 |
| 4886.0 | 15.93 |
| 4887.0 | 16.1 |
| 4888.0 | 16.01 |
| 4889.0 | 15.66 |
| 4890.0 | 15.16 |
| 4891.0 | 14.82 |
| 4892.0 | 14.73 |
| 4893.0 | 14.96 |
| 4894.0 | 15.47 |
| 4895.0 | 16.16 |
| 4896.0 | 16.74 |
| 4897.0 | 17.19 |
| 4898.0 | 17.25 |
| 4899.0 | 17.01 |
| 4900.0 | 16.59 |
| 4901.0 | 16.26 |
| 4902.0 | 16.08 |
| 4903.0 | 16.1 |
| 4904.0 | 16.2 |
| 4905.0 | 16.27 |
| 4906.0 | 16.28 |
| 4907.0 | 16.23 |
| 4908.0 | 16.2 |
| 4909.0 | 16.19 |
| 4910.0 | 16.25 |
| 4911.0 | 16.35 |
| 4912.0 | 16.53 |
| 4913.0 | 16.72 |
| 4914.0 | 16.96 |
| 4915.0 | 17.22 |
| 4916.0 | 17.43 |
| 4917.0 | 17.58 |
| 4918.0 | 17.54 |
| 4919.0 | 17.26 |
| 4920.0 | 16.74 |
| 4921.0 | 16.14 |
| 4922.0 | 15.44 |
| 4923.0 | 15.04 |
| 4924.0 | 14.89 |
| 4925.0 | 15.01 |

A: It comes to 21.7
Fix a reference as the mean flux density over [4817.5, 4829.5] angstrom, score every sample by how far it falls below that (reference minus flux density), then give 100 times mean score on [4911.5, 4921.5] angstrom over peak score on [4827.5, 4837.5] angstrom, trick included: -530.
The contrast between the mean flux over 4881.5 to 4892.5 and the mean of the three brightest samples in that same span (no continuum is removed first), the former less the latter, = -0.5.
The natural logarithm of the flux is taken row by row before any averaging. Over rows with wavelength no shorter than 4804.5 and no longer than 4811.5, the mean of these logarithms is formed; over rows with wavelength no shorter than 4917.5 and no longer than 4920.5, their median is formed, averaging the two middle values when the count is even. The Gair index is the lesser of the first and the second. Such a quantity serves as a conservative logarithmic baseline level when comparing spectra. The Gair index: 2.76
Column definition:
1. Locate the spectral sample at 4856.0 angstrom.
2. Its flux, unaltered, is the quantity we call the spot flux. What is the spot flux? 16.95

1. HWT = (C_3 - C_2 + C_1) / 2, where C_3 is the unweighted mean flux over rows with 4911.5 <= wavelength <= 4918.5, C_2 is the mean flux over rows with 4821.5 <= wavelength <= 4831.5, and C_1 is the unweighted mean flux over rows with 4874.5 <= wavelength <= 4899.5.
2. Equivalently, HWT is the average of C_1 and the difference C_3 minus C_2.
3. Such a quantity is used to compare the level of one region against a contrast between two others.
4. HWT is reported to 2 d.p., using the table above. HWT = 8.52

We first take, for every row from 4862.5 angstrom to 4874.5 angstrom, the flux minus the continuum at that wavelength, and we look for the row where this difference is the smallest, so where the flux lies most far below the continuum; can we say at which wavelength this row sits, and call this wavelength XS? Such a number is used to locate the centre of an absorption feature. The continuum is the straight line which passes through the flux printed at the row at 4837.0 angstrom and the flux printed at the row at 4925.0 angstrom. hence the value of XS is 4872.0 angstrom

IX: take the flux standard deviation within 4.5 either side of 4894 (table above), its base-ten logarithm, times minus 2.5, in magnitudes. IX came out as 0.0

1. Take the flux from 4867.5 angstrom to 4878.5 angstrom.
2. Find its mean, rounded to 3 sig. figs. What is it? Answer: 13.5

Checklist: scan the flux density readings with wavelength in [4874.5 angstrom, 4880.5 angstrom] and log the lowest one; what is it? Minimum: 13.48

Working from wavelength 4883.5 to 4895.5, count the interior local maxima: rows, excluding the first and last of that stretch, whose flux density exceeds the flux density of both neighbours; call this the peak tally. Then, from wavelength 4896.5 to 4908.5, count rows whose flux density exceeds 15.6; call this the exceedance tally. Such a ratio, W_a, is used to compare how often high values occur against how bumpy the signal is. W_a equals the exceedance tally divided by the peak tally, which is 12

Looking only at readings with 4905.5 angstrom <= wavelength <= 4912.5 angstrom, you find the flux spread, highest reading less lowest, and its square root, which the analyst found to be 0.58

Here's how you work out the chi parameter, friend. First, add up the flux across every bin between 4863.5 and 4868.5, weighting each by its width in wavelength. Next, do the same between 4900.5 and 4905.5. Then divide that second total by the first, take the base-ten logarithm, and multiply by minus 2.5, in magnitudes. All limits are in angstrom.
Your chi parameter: 0.2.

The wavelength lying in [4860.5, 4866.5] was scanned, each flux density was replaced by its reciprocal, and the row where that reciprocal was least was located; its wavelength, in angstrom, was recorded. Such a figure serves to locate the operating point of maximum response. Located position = 4861.0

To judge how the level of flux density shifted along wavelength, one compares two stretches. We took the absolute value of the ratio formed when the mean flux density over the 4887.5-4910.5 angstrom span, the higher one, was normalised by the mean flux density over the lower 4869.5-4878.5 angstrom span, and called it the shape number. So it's 1.2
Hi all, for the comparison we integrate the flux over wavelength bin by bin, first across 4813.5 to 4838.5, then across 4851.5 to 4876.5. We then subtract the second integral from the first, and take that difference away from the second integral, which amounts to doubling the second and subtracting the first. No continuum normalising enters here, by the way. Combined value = 629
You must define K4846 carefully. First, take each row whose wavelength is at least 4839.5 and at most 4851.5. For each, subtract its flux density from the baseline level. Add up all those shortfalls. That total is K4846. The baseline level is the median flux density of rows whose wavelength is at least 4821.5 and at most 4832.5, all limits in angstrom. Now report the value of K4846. 12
